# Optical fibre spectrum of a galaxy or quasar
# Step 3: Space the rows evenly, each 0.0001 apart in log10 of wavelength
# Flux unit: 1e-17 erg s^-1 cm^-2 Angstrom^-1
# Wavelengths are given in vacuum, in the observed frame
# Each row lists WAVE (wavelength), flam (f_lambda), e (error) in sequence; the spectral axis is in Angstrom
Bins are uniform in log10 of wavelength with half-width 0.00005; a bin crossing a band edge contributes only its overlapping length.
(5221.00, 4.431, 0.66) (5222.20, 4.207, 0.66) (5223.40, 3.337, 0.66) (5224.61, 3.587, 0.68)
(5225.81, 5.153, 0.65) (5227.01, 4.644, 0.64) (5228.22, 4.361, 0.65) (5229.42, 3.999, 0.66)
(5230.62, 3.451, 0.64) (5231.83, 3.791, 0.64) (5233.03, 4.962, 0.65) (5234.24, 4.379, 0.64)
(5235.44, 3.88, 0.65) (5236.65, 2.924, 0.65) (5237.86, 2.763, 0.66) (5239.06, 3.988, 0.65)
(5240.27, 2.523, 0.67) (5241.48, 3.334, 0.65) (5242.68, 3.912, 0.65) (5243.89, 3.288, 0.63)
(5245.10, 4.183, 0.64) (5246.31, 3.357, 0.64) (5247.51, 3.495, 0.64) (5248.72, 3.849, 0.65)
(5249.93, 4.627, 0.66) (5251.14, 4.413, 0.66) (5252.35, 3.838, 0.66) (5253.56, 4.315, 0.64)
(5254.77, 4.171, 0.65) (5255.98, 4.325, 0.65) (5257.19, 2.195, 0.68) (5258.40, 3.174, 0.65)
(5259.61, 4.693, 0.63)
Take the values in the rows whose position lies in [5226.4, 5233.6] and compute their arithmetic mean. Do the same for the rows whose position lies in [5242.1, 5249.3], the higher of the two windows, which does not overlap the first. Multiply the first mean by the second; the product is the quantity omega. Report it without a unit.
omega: 15.5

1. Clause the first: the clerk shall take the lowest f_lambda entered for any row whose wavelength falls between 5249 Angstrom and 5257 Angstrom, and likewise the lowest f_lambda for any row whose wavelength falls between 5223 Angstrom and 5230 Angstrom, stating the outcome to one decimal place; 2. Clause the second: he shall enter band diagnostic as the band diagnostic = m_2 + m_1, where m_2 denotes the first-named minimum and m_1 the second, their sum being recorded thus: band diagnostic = 7.2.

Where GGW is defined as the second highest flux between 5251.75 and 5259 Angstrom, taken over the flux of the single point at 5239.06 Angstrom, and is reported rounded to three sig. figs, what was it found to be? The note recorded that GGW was 1.08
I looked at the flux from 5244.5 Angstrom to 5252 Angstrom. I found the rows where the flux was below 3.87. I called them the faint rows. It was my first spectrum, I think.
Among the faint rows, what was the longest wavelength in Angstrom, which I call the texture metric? 5248.72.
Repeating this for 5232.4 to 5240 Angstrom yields 5237.86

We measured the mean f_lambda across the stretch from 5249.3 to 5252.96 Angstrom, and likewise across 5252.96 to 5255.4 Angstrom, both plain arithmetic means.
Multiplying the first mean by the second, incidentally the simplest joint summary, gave 18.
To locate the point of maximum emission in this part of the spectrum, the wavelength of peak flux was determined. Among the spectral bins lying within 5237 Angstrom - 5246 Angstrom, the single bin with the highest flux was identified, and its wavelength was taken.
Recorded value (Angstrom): 5245.10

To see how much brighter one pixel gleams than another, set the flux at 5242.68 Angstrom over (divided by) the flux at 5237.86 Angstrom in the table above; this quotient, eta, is 1.4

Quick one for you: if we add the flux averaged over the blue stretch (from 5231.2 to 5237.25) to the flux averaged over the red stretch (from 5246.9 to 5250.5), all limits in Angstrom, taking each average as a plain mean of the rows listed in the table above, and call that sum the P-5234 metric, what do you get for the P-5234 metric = 8.0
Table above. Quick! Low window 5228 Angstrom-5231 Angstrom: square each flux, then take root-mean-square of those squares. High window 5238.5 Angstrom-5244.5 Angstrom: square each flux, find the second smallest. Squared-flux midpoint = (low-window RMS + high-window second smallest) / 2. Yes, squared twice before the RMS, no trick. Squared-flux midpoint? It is 13.4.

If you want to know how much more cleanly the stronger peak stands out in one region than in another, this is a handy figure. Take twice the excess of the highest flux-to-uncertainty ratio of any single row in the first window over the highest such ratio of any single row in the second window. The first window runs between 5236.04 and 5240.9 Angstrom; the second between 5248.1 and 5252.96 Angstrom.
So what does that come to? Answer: -1.8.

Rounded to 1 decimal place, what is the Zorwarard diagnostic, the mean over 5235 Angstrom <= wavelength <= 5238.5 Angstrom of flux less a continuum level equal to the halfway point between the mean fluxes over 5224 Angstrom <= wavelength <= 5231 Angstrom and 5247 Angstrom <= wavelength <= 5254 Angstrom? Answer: -1.0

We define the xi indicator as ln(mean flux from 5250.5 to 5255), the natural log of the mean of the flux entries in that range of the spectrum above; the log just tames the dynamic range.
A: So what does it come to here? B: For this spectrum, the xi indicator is 1.43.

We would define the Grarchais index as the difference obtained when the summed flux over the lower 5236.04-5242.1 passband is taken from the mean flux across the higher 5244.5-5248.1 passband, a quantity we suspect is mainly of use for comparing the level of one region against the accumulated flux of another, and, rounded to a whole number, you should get -12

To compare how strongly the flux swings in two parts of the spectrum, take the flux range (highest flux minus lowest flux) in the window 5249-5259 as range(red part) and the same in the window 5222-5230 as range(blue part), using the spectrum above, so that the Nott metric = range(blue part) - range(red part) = -0.6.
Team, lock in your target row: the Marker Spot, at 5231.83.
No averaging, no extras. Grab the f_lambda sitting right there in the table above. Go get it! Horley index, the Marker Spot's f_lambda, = 3.791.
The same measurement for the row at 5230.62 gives 3.451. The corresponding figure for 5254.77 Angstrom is 4.171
